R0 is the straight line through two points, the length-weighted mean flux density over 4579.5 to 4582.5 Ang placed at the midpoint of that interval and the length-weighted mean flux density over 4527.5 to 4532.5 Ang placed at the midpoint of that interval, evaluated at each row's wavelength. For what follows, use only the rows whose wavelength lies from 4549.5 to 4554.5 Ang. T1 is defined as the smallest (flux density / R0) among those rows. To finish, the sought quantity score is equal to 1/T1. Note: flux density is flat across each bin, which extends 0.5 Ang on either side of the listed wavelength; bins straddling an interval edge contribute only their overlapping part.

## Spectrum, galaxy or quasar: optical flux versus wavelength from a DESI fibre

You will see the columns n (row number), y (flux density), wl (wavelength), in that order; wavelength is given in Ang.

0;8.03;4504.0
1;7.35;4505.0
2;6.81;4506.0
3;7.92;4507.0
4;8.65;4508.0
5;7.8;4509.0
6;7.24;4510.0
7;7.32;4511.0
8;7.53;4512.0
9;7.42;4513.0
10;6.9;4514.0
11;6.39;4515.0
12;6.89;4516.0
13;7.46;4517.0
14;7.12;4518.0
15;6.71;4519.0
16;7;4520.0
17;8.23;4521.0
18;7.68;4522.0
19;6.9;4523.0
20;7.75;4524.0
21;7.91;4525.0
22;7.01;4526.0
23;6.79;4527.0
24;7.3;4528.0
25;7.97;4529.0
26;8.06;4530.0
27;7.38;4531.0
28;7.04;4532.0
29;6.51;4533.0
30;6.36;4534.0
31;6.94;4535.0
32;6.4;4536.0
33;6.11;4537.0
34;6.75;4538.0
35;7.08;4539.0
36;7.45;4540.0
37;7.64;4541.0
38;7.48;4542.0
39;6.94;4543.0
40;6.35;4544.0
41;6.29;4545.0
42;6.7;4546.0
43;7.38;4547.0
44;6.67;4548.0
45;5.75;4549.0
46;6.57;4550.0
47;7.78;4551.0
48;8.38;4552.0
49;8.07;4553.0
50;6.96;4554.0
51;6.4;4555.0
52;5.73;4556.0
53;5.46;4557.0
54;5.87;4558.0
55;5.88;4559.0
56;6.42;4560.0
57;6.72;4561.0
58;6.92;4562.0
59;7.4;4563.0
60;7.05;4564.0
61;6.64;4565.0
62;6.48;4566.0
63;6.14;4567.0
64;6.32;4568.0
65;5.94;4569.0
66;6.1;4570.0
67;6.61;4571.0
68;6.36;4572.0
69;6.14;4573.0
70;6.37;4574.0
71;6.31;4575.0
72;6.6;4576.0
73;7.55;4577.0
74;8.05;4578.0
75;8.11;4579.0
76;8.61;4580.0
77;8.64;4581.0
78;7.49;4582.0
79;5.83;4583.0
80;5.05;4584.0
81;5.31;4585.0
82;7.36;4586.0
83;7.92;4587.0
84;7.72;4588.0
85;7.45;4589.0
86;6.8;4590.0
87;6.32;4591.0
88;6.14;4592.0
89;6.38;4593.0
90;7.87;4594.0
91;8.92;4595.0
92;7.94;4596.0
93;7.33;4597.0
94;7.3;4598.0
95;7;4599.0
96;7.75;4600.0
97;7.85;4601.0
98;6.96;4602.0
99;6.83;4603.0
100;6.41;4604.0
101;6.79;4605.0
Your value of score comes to 1.19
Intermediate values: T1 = 0.84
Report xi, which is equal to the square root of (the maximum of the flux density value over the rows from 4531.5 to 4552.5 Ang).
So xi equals 2.89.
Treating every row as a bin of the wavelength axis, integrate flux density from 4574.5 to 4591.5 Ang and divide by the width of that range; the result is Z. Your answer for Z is 7.1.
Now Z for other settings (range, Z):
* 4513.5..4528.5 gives 7.2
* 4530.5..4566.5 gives 6.8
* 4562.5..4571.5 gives 6.5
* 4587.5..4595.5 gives 7.2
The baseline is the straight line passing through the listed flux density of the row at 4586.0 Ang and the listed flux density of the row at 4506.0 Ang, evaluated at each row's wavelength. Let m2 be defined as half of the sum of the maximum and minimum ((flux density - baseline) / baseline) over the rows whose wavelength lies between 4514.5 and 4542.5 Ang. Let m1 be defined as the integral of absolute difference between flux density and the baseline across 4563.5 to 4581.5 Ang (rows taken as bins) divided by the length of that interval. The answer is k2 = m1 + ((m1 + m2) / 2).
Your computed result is 1.31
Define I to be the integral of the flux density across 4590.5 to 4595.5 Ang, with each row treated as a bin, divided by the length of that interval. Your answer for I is 7.1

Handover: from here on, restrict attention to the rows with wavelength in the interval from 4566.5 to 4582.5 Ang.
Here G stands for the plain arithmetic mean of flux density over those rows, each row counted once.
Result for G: 7.0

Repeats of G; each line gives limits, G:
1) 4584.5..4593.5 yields 6.8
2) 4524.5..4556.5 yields 7.0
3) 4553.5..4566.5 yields 6.5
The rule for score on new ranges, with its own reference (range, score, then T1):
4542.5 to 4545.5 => 1.23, 0.81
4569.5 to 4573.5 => 1.33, 0.75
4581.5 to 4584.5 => 1.64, 0.61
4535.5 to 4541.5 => 1.25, 0.80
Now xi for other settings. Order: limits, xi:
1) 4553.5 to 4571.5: 2.72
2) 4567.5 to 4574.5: 2.57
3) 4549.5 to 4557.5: 2.89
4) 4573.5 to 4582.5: 2.94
